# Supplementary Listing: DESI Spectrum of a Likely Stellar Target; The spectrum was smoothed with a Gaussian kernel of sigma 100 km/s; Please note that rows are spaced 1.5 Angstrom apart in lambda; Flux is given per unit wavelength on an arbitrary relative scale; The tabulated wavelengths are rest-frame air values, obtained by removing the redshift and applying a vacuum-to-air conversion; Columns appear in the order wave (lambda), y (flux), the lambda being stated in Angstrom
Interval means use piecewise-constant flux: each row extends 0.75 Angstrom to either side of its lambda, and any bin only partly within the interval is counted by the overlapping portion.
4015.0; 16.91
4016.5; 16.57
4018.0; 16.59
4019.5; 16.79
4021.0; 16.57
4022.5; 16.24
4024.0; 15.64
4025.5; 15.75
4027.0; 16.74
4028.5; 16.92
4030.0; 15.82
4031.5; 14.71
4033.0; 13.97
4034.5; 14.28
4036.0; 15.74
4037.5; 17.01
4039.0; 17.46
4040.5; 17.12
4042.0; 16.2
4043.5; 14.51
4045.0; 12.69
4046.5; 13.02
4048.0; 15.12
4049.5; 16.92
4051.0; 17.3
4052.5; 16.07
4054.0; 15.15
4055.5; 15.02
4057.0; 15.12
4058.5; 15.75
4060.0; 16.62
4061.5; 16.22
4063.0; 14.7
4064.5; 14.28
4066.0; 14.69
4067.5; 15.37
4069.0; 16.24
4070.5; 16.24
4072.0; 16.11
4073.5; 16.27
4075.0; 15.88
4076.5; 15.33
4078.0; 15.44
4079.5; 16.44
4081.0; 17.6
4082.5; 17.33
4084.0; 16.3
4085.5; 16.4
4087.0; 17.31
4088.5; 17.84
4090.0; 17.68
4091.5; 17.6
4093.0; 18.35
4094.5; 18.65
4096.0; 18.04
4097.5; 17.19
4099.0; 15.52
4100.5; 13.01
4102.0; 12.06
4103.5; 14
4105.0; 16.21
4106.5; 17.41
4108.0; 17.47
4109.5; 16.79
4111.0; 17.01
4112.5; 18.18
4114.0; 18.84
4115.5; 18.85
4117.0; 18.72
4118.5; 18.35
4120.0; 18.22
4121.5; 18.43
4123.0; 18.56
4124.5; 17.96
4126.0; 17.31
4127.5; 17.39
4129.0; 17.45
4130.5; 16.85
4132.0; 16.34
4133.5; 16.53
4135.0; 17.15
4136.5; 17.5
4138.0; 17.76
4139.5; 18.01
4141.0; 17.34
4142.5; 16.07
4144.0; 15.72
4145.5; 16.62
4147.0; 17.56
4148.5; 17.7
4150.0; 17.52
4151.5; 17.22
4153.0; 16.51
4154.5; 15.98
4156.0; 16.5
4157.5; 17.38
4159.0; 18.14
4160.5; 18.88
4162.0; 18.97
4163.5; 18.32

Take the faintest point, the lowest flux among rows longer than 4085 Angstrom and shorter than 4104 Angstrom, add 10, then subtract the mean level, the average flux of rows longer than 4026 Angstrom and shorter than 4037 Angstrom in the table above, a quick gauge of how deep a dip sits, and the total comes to 6.6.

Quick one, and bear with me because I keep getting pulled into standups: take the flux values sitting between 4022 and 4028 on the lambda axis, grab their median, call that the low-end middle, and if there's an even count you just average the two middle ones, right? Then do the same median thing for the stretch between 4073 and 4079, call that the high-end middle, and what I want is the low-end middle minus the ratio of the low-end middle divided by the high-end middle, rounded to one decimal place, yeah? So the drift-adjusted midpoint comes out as 15.0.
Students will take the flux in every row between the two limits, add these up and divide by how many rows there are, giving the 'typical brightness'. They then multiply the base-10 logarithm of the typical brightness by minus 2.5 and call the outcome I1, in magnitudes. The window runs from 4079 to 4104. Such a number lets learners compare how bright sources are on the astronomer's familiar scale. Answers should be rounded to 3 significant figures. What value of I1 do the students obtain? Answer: -3.05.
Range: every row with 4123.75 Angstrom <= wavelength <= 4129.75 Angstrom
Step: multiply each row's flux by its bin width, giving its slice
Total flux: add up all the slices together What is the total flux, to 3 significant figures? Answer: 105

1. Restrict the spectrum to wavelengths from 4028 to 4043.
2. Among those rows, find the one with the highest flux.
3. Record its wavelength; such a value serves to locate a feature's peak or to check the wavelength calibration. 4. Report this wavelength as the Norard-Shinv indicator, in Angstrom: 4039.0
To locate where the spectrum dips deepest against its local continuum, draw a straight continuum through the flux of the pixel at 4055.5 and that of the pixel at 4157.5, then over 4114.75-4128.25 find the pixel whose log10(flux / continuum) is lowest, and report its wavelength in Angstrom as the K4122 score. 4126.0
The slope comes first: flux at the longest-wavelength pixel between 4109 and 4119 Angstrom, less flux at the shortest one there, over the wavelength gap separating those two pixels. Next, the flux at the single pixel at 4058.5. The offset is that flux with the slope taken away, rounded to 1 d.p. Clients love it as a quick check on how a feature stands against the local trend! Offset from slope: 15.6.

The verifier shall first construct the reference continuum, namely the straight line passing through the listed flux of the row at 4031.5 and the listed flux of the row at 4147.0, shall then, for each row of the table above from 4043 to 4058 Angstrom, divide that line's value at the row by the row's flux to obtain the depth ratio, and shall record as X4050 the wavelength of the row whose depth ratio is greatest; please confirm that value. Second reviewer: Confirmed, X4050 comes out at 4045.0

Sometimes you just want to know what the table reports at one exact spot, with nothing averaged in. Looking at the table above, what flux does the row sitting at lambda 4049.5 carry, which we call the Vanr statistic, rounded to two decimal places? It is 16.92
